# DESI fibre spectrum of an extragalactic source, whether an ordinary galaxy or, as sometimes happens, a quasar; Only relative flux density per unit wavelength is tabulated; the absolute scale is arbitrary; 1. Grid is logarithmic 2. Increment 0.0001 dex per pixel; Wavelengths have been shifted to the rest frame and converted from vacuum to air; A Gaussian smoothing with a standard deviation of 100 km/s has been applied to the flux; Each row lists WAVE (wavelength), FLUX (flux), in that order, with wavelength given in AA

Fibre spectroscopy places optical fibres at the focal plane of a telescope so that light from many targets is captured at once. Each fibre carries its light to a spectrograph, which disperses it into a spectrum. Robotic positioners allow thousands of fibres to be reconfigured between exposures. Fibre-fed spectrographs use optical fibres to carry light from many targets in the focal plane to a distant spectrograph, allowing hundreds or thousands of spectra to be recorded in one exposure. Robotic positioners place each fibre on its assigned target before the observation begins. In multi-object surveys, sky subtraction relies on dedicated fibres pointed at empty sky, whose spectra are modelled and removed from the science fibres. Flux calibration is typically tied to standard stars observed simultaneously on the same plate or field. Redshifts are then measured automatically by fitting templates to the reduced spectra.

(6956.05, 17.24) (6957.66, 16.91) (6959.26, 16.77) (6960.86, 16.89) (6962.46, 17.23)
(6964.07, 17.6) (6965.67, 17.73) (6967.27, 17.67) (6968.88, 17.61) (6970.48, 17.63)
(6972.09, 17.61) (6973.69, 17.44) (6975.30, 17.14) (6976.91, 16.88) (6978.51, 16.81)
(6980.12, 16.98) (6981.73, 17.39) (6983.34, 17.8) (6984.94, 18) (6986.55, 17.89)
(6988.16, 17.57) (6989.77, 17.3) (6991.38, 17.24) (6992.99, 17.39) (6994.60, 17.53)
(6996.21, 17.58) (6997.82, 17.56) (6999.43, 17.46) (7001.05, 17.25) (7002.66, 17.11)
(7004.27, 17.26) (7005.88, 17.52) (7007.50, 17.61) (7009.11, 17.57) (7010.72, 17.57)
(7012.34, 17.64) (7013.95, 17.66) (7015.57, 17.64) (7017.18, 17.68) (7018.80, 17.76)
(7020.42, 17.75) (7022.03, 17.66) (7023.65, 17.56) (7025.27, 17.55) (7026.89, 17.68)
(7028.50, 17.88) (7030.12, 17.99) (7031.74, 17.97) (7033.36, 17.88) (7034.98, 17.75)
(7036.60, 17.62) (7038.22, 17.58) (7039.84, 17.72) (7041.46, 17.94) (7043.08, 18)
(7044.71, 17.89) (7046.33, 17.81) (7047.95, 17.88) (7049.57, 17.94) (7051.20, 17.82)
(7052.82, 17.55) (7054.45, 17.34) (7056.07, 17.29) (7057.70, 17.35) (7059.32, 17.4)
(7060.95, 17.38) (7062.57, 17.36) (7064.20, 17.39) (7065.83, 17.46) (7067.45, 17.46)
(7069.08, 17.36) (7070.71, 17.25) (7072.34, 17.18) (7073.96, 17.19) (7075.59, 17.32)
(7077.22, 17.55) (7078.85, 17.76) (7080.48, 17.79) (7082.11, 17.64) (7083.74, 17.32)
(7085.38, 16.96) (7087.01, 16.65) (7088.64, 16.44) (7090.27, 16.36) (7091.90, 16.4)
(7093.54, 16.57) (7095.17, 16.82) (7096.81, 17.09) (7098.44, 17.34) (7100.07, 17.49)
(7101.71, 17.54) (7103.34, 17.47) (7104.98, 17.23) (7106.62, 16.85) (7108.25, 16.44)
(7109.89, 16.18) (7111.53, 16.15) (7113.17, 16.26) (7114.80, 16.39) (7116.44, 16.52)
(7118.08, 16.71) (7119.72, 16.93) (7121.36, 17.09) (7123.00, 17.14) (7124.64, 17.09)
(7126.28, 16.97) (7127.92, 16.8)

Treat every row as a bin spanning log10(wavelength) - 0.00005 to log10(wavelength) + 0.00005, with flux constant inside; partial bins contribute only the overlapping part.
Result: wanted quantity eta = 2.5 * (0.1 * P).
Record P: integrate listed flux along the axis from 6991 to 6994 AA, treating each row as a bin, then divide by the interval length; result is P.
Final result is 4.34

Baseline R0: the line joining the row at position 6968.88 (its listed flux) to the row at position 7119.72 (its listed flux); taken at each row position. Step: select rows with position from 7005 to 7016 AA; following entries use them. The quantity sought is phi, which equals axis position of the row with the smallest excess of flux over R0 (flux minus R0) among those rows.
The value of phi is 7005.88 AA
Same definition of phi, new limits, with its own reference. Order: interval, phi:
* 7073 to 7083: 7073.96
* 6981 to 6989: 6981.73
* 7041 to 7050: 7046.33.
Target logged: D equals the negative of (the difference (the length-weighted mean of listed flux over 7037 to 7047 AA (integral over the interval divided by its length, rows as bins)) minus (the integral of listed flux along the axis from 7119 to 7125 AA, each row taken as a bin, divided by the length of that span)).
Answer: -0.7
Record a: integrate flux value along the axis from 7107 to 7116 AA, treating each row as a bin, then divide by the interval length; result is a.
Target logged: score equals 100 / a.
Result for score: 6.12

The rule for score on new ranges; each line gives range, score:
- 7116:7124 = 5.92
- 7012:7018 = 5.66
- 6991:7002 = 5.74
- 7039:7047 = 5.60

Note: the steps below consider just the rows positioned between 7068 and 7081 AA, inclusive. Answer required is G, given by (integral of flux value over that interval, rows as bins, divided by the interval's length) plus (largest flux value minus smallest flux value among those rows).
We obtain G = 18.03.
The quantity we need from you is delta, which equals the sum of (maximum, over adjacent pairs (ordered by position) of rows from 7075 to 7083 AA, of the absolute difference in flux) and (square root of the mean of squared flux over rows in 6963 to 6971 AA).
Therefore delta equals 17.9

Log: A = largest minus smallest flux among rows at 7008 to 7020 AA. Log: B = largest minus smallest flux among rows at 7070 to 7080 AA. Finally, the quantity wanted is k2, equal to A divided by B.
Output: 0.33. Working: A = 0.19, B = 0.6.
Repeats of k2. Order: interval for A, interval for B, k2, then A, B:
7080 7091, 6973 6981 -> 2.27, 1.43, 0.6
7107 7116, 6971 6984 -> 0.29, 0.29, 1.0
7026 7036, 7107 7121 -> 0.40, 0.31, 0.8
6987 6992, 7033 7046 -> 0.79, 0.33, 0.4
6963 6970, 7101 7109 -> 0.12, 0.13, 1.1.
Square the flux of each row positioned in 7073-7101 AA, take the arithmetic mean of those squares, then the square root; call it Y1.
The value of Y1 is 17.1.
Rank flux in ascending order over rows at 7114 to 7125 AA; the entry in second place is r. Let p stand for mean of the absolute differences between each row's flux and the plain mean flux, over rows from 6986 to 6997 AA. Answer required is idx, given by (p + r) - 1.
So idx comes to 15.7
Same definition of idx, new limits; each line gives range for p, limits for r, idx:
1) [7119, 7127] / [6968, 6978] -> 16.2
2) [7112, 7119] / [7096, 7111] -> 15.6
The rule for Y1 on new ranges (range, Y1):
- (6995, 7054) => 17.7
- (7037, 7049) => 17.8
